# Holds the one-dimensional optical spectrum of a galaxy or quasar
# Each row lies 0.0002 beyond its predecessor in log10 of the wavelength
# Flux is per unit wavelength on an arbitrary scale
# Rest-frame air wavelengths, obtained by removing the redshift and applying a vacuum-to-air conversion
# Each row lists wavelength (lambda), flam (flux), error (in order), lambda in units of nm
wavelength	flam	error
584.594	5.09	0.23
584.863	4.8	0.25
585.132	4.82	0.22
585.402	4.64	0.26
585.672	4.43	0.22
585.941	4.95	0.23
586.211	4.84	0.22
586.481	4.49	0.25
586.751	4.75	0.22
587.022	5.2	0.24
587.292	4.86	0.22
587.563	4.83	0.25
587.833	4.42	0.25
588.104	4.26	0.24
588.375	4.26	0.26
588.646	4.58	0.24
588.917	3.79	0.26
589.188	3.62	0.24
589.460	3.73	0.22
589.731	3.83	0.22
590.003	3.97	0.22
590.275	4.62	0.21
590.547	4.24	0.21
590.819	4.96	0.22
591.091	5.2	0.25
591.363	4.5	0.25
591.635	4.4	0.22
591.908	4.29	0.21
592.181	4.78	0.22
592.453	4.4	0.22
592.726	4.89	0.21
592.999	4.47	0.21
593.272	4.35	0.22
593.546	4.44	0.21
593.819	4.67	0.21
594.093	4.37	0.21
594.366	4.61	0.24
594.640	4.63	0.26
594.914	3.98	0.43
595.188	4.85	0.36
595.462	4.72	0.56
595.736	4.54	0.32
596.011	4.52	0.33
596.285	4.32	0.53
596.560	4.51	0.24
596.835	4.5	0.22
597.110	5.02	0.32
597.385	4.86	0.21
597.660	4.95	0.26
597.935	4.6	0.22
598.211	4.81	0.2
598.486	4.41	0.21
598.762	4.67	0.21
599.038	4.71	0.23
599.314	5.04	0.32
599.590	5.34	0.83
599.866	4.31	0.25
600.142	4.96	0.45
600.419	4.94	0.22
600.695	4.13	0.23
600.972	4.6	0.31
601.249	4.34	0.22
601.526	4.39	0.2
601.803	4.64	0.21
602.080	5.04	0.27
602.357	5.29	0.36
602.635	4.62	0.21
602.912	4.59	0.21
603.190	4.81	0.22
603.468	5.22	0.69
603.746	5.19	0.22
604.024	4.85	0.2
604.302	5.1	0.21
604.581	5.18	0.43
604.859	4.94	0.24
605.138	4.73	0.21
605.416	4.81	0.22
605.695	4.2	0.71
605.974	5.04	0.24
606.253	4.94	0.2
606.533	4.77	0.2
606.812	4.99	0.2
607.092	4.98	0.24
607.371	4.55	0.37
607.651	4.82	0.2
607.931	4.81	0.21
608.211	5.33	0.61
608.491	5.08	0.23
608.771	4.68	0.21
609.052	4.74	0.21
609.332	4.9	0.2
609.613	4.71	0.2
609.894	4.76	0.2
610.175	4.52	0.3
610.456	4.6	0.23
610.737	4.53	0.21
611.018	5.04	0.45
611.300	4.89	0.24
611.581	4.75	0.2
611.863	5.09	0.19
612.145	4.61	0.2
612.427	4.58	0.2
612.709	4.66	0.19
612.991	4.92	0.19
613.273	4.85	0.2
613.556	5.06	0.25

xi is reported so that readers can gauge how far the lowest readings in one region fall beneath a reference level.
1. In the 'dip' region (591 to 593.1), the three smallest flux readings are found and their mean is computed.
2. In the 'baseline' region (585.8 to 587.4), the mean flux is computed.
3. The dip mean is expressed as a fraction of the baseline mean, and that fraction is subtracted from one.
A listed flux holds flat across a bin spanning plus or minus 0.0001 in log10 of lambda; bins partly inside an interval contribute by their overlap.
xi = 0.10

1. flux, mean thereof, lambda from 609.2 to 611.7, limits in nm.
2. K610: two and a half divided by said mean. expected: 0.527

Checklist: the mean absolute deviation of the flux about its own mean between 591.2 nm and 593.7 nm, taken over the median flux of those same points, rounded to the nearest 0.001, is 0.033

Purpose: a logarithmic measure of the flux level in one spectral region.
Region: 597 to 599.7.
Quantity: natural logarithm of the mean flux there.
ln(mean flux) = 1.58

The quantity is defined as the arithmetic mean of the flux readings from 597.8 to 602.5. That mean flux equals 4.7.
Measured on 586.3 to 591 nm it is 4.4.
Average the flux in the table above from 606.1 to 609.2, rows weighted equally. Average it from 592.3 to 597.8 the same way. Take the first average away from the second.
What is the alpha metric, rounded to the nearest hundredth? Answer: -0.30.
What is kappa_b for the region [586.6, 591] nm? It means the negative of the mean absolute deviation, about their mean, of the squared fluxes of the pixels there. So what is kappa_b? -3.56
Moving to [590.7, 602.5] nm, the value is -2.33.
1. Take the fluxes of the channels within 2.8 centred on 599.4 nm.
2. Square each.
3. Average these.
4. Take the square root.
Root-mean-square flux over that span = 4.74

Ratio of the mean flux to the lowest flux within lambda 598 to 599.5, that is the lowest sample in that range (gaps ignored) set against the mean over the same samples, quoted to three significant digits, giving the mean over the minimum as 1.07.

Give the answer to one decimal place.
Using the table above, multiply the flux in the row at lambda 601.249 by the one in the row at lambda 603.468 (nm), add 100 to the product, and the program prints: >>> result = 122.7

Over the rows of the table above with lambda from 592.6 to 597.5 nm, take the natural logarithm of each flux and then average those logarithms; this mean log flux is 1.52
